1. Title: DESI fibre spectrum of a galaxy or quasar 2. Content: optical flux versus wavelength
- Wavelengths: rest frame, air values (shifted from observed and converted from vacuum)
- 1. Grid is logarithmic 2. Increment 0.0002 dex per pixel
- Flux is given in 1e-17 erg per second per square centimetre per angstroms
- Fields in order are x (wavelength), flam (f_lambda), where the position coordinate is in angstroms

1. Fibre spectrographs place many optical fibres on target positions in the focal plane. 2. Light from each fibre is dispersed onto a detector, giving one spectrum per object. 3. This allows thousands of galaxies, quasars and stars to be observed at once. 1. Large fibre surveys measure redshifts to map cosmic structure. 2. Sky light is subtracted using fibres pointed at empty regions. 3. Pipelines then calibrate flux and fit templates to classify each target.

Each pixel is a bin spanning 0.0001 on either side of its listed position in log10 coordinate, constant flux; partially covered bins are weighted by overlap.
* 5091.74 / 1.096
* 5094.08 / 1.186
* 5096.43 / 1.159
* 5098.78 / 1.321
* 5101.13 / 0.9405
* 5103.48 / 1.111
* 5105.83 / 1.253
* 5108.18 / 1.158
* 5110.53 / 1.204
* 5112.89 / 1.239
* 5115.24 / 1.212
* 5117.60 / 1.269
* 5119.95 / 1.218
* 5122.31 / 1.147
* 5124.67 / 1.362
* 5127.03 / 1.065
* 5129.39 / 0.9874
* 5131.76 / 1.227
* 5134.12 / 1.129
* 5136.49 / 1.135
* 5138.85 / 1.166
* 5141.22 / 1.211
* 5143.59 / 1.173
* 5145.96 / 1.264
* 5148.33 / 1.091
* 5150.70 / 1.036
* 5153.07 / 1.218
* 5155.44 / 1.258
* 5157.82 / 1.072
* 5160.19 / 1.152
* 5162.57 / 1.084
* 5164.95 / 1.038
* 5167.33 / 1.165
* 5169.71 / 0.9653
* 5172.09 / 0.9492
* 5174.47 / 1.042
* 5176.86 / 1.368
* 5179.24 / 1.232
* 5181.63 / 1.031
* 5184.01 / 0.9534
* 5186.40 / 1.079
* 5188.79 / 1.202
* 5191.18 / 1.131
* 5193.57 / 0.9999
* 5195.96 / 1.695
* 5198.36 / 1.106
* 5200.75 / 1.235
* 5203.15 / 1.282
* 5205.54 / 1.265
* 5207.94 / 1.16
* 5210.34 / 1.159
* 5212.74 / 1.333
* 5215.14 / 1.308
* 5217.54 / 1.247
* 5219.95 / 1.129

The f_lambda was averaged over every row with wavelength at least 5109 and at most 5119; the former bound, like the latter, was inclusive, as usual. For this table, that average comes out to 1.23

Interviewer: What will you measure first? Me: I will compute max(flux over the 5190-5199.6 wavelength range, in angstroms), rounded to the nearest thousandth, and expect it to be 1.695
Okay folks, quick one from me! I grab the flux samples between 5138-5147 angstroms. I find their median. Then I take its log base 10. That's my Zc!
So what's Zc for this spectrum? 0.08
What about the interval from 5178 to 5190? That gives 0.03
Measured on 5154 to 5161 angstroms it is 0.06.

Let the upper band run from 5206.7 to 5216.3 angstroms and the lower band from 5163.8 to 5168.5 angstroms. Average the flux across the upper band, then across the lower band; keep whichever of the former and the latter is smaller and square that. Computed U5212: 1.21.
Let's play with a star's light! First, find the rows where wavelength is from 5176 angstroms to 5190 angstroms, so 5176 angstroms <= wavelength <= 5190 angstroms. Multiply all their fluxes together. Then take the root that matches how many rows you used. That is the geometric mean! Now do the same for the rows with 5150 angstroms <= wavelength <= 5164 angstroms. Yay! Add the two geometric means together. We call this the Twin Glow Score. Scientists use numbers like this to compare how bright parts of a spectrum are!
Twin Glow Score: 2.27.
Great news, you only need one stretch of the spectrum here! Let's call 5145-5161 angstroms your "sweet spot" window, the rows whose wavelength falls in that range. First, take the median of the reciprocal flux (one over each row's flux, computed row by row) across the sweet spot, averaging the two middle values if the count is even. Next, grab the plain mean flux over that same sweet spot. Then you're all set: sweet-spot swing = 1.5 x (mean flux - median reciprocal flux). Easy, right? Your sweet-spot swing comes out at 0.43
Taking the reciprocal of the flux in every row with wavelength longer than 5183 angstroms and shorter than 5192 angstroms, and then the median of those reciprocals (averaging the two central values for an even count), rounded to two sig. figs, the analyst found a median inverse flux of 0.91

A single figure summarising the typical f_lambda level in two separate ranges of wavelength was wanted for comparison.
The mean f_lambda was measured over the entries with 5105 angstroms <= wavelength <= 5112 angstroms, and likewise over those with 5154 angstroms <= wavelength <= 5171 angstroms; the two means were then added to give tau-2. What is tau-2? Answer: 2.31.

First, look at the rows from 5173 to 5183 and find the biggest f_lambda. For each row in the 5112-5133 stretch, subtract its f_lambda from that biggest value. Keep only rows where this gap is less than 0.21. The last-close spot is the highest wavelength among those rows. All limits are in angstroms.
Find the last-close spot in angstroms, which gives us 5131.76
